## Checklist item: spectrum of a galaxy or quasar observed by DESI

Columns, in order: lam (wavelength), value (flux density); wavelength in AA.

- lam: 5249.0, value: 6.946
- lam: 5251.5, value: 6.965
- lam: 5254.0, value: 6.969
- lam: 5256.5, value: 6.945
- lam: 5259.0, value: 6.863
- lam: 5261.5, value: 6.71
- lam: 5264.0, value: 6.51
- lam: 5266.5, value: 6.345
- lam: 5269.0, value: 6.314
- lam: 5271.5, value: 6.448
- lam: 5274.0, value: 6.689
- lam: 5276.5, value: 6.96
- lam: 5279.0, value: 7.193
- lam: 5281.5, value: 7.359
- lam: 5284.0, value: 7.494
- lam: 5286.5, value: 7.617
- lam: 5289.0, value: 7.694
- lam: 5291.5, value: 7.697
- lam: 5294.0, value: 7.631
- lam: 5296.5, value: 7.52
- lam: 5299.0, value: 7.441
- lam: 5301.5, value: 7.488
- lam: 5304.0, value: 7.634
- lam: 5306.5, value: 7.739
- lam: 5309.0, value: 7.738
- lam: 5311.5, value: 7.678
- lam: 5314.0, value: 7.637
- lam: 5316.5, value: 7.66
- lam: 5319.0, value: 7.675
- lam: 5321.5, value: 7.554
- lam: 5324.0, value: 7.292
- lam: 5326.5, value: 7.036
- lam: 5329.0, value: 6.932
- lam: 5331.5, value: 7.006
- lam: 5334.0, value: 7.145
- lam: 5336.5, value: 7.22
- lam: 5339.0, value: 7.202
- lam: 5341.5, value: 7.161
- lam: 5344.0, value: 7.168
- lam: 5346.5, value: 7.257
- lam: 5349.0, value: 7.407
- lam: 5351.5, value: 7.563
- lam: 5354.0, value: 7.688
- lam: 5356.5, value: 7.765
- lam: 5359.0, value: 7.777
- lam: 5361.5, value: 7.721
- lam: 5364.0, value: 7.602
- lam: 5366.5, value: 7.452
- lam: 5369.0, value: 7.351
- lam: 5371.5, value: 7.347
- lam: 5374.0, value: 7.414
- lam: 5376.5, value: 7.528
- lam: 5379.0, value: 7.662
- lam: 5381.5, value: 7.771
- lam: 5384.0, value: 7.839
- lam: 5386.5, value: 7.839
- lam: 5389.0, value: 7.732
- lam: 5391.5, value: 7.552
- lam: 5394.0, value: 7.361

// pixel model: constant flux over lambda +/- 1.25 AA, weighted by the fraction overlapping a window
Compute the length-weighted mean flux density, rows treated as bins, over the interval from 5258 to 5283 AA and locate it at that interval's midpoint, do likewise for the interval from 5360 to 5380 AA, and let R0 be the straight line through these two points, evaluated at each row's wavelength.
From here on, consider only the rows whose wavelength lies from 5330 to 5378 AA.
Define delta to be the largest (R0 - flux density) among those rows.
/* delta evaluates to 0.209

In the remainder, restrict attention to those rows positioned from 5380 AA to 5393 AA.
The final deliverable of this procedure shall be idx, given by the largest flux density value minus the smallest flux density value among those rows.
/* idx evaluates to 0.29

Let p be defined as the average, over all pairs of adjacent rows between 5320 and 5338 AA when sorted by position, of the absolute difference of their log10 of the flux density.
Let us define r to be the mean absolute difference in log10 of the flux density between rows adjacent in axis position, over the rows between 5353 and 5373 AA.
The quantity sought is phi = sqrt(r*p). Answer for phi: 0.0062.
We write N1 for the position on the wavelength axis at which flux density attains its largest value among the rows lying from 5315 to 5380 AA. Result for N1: 5359.0 AA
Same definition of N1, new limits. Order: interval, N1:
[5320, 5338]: 5321.5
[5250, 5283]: 5281.5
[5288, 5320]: 5306.5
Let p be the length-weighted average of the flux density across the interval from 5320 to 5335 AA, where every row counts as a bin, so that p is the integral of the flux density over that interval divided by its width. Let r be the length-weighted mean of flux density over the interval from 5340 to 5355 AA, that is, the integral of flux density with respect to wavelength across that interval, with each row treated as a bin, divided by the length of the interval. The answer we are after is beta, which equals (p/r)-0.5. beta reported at 0.47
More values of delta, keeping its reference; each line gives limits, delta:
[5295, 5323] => -0.416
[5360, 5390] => 0.176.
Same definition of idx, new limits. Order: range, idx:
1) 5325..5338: 0.29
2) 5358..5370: 0.43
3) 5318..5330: 0.74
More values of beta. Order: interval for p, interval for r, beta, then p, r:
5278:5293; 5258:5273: 0.65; 7.52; 6.53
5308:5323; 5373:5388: 0.50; 7.65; 7.68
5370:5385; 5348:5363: 0.49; 7.59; 7.66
